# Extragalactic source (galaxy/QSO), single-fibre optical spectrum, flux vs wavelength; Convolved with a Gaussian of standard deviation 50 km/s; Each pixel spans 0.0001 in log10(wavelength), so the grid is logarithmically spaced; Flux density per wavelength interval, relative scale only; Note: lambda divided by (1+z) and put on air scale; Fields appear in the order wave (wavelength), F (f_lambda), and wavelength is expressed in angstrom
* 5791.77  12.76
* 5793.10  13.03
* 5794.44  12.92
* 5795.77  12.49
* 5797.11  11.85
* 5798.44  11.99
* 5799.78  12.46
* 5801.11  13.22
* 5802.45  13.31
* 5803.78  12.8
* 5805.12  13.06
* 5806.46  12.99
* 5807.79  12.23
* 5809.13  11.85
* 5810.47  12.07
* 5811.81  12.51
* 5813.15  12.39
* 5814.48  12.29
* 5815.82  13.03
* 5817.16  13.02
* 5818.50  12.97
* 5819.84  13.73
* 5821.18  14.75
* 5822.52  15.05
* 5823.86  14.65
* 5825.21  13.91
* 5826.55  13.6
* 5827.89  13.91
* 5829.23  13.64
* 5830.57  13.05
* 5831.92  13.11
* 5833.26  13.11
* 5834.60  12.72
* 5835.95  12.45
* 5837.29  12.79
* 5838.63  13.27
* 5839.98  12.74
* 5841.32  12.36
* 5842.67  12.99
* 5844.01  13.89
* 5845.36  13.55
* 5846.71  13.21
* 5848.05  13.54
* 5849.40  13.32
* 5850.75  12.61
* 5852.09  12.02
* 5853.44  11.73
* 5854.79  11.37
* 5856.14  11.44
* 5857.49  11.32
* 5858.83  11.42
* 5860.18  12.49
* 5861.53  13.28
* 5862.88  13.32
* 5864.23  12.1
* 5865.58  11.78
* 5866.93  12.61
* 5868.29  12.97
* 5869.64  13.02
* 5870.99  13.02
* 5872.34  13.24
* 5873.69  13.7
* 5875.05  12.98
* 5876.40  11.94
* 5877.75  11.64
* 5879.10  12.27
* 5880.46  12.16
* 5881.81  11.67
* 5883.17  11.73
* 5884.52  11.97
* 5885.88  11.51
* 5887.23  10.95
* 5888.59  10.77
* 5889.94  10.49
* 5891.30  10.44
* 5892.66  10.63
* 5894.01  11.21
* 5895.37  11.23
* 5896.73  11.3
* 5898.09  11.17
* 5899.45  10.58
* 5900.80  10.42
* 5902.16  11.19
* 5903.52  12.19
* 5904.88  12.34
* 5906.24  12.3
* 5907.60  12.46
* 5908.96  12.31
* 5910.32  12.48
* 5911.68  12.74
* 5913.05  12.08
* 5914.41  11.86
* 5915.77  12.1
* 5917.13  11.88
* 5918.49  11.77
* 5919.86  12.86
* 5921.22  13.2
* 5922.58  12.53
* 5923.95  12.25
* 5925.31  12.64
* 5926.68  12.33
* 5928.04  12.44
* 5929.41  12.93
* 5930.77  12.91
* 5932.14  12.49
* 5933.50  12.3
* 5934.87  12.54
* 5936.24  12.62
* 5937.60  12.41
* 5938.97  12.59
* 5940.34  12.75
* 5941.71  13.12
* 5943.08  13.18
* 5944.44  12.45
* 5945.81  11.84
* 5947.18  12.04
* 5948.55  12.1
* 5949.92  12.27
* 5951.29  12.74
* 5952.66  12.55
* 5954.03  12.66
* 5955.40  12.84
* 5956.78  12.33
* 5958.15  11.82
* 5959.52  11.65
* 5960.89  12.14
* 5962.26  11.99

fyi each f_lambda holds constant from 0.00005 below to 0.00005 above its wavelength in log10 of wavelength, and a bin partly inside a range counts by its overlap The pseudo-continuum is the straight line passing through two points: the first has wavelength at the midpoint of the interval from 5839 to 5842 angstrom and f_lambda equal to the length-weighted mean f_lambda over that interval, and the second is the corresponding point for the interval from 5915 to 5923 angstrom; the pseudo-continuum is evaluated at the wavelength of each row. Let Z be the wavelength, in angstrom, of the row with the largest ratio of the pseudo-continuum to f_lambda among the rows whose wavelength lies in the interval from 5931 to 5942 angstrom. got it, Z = 5933.50 angstrom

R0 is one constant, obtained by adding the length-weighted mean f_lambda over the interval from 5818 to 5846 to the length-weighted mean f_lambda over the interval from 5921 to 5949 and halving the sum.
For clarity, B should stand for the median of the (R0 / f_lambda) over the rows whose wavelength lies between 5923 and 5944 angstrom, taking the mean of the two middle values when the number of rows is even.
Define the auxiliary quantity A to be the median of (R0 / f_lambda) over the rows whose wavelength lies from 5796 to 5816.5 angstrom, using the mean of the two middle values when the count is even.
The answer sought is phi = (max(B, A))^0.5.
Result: 1.02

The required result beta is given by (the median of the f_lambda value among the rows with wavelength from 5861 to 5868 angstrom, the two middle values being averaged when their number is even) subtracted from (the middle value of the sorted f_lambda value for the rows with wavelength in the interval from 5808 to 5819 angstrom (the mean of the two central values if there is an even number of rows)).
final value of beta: -0.2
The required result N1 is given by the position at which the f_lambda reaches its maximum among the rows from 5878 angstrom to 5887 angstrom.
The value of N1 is 5879.10 angstrom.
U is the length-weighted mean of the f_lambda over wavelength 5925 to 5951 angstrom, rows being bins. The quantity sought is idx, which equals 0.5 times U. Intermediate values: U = 12.5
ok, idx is 6.26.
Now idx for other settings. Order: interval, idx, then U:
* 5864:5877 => 6.38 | 12.8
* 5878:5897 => 5.66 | 11.3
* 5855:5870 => 6.15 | 12.3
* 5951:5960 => 6.18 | 12.4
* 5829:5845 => 6.50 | 13.0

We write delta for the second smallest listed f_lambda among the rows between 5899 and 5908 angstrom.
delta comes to 10.58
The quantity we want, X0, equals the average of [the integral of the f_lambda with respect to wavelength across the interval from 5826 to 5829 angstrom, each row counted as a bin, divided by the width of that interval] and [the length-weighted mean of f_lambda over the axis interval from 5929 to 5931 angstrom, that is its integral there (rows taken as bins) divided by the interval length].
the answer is 13.4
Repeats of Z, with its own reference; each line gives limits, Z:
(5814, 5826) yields 5814.48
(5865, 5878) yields 5877.75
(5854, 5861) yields 5857.49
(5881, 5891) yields 5889.94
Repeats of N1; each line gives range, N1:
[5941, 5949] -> 5943.08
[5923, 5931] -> 5929.41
